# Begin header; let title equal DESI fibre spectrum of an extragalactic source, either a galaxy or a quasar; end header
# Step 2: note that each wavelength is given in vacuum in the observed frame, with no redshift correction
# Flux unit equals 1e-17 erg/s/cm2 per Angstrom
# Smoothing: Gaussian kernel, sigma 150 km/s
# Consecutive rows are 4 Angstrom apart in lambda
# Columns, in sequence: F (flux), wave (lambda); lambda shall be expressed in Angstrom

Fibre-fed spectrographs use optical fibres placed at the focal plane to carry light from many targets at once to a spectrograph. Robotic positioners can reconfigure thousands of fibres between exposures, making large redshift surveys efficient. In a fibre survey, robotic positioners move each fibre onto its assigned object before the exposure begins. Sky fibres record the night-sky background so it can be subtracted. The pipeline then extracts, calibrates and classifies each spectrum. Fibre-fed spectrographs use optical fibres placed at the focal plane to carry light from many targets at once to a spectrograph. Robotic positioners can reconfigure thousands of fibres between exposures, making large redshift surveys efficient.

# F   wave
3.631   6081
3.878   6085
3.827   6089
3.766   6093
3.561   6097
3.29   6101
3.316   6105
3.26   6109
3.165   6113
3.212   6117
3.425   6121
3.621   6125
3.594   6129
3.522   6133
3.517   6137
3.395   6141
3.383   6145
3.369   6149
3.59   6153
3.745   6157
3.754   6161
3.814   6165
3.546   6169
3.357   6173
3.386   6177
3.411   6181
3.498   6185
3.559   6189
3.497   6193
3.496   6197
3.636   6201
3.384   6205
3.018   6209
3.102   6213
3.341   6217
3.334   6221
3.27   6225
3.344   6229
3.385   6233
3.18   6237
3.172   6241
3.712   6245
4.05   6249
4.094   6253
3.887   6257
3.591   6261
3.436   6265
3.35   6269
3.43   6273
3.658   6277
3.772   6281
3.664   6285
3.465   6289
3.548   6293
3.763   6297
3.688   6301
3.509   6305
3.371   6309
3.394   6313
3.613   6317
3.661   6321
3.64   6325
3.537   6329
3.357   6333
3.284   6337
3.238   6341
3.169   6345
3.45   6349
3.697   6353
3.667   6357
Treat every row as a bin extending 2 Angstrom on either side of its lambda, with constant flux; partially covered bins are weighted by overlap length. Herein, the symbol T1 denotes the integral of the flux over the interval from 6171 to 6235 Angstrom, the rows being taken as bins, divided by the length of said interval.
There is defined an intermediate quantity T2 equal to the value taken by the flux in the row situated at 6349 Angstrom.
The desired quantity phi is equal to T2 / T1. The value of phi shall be 1.022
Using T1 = 3.38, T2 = 3.45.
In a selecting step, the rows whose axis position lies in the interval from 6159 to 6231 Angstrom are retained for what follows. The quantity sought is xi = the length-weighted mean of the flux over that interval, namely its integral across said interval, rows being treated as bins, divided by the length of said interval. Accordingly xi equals 3.43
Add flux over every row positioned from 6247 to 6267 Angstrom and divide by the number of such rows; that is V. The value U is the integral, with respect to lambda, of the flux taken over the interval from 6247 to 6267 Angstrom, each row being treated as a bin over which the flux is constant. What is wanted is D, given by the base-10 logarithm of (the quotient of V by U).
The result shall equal -1.3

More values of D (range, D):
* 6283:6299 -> -1.2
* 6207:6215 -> -0.9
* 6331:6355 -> -1.4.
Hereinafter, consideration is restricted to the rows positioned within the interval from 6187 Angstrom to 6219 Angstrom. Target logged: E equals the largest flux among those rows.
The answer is 3.636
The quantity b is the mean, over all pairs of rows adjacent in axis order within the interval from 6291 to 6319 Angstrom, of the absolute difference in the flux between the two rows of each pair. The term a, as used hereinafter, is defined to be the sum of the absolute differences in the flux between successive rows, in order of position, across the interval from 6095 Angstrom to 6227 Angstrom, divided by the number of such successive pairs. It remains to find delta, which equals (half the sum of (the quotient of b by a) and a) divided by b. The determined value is 5.0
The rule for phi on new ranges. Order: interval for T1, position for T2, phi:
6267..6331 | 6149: 0.945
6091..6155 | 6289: 1.008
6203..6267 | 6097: 1.030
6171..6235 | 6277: 1.083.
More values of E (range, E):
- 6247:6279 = 4.094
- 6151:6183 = 3.814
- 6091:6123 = 3.766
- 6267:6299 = 3.772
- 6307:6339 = 3.661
